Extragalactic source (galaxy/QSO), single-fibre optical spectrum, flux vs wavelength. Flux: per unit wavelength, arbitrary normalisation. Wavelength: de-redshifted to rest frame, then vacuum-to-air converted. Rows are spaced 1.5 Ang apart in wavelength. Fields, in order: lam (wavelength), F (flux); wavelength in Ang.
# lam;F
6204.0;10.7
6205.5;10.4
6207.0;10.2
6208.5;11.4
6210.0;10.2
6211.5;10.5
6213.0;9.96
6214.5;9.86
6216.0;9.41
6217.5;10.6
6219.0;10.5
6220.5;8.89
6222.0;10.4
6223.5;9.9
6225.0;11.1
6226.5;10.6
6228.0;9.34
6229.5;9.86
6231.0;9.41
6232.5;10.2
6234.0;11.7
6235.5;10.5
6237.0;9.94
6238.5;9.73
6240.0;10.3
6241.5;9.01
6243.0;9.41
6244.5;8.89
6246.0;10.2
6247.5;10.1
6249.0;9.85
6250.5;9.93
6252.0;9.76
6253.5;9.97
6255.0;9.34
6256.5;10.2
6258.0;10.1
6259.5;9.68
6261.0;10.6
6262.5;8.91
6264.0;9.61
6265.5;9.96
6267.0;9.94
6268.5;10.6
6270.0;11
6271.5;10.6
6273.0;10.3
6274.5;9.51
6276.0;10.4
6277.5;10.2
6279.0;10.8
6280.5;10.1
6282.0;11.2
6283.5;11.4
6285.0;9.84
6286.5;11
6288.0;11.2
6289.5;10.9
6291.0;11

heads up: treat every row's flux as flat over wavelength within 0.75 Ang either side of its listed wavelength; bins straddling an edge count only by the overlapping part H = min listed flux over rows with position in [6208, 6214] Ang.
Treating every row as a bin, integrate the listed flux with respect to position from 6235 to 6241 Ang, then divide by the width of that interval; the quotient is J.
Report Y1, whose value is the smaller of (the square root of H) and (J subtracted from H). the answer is -0.1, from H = 9.96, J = 10.1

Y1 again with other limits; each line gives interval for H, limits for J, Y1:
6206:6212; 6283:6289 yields -0.6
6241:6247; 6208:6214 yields -1.6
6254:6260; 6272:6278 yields -0.8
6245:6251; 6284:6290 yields -0.9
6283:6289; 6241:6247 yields 0.4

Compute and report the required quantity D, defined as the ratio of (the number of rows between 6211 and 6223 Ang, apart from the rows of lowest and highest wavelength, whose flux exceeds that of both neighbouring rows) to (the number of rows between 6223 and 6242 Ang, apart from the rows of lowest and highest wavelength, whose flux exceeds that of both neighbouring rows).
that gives 0.25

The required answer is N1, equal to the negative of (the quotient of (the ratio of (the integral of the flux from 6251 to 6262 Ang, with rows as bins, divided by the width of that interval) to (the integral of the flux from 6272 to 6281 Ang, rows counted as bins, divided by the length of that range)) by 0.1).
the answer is -9.7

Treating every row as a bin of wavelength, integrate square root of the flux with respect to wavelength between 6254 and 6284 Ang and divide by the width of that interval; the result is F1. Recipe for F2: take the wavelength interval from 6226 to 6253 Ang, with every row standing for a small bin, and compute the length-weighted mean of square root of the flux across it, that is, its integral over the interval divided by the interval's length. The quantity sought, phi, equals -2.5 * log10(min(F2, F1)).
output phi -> -1.245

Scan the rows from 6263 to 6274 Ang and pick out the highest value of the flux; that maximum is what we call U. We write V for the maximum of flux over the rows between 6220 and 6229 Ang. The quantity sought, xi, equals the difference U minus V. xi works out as -0.1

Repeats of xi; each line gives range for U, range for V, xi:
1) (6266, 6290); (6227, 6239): -0.3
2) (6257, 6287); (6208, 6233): 0.0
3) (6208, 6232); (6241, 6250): 1.2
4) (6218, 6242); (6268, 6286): 0.3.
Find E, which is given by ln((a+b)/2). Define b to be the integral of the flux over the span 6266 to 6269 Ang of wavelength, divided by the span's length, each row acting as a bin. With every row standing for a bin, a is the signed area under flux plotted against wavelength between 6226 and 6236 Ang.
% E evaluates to 4.0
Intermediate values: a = 102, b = 10.2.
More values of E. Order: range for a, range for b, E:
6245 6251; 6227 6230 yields 3.5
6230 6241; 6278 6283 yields 4.1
